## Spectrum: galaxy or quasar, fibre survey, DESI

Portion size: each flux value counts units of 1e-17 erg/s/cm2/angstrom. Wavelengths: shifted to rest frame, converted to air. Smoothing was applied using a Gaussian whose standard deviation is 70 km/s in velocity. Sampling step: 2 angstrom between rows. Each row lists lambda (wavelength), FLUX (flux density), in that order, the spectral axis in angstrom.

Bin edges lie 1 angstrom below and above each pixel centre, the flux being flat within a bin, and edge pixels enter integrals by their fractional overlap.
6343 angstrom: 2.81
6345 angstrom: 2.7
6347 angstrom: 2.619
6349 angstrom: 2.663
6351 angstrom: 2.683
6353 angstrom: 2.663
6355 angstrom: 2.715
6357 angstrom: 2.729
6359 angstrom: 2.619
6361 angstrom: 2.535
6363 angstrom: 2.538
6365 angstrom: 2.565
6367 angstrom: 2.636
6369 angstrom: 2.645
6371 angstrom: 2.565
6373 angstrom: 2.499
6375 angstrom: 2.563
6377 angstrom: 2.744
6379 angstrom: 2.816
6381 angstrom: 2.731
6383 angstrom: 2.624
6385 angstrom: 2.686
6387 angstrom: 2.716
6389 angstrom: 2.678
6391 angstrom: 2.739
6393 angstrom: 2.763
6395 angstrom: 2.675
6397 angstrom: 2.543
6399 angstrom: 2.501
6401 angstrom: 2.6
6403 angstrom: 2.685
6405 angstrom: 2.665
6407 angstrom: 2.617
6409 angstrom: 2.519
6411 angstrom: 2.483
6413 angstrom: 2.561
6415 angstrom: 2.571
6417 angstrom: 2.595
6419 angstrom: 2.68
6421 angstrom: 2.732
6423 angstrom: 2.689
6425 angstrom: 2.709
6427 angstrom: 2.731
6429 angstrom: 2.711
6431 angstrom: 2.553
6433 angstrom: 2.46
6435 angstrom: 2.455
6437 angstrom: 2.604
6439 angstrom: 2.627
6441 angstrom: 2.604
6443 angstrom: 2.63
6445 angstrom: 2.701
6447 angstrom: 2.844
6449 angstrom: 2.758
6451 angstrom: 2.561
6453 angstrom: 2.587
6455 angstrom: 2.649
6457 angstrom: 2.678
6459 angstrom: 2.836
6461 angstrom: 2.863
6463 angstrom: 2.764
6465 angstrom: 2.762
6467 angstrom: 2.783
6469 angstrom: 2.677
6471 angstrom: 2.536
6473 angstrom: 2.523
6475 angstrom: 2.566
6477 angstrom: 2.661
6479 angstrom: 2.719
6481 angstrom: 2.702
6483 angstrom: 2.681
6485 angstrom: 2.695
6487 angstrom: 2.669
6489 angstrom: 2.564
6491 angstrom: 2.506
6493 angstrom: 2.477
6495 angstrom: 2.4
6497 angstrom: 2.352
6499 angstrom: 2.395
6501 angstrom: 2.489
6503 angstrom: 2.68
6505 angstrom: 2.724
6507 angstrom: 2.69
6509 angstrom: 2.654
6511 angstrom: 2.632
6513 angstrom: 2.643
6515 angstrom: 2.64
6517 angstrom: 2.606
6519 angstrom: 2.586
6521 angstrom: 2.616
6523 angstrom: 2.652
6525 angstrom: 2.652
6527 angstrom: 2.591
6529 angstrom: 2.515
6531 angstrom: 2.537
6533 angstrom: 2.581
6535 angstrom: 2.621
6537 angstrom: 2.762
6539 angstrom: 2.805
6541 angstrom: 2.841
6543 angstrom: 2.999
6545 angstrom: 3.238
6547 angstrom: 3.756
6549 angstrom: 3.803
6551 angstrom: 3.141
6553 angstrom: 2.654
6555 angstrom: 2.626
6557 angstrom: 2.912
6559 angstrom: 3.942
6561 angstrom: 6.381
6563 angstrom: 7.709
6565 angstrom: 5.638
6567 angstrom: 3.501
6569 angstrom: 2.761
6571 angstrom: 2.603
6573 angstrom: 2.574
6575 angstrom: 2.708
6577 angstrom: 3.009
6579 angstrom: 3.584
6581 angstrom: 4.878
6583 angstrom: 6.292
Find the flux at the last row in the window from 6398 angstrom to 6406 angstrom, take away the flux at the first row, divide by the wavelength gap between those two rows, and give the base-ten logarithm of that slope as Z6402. -1.56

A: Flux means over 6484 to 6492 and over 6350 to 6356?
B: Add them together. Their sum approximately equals 5.30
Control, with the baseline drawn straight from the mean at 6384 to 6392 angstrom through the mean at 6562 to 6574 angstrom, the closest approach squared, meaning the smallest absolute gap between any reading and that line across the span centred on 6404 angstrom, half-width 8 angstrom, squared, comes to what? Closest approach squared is 0.0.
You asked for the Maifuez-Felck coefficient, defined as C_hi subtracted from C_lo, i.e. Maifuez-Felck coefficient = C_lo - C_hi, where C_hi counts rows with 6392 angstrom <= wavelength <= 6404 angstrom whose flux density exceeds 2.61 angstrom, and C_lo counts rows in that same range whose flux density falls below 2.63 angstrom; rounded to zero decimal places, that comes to 0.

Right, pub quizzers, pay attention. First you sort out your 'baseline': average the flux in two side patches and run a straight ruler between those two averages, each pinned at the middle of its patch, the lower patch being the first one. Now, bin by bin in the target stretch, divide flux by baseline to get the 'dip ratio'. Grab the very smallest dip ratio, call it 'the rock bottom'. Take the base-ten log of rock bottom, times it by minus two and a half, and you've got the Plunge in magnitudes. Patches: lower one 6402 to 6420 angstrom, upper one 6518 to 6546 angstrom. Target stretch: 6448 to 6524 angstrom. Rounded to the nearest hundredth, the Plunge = 0.14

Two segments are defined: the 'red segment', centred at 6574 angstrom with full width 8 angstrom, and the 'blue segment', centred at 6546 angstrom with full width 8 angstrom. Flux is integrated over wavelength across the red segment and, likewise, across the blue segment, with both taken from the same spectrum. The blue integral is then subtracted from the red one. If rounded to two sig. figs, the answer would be -5.8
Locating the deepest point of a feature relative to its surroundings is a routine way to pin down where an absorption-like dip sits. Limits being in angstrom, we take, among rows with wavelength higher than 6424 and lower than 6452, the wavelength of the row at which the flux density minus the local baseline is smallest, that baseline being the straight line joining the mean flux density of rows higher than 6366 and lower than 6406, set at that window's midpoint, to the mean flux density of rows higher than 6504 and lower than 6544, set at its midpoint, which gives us 6435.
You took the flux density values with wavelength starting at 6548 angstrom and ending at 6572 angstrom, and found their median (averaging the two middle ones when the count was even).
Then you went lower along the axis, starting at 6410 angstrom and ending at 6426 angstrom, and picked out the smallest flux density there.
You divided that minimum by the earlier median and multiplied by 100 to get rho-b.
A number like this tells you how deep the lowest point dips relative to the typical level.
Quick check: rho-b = 75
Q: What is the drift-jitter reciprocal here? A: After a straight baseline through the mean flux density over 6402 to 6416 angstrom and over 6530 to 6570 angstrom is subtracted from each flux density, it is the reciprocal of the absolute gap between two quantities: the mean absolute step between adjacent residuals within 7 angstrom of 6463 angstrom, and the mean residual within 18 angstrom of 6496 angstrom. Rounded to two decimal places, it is 1.51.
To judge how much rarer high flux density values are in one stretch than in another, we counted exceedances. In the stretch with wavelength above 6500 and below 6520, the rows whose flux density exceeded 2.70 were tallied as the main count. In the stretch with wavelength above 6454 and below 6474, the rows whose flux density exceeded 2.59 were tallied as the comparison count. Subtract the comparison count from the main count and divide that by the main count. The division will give -7.0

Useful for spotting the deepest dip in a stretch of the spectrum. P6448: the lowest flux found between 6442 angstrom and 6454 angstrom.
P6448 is 2.561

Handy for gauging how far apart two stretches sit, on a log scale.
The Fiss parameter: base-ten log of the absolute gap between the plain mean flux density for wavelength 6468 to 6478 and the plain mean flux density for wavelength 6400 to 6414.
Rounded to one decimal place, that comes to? -2.6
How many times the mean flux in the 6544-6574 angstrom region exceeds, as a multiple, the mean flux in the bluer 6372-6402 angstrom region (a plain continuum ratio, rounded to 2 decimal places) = 1.44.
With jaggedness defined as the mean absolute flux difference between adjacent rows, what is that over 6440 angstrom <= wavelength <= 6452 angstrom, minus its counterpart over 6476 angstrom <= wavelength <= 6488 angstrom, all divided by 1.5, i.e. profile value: 0.052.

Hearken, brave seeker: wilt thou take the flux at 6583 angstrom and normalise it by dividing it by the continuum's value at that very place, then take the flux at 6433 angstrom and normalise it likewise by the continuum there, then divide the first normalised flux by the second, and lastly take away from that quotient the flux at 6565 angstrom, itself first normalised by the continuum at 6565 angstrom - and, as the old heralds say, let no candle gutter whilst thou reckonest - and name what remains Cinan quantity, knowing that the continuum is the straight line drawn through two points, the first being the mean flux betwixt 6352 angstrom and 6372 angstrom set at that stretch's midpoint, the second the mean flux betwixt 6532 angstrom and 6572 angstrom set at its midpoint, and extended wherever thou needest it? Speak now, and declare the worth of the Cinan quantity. 0.49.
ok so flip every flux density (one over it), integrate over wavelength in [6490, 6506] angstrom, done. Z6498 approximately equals 6.4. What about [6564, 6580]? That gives 5.2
